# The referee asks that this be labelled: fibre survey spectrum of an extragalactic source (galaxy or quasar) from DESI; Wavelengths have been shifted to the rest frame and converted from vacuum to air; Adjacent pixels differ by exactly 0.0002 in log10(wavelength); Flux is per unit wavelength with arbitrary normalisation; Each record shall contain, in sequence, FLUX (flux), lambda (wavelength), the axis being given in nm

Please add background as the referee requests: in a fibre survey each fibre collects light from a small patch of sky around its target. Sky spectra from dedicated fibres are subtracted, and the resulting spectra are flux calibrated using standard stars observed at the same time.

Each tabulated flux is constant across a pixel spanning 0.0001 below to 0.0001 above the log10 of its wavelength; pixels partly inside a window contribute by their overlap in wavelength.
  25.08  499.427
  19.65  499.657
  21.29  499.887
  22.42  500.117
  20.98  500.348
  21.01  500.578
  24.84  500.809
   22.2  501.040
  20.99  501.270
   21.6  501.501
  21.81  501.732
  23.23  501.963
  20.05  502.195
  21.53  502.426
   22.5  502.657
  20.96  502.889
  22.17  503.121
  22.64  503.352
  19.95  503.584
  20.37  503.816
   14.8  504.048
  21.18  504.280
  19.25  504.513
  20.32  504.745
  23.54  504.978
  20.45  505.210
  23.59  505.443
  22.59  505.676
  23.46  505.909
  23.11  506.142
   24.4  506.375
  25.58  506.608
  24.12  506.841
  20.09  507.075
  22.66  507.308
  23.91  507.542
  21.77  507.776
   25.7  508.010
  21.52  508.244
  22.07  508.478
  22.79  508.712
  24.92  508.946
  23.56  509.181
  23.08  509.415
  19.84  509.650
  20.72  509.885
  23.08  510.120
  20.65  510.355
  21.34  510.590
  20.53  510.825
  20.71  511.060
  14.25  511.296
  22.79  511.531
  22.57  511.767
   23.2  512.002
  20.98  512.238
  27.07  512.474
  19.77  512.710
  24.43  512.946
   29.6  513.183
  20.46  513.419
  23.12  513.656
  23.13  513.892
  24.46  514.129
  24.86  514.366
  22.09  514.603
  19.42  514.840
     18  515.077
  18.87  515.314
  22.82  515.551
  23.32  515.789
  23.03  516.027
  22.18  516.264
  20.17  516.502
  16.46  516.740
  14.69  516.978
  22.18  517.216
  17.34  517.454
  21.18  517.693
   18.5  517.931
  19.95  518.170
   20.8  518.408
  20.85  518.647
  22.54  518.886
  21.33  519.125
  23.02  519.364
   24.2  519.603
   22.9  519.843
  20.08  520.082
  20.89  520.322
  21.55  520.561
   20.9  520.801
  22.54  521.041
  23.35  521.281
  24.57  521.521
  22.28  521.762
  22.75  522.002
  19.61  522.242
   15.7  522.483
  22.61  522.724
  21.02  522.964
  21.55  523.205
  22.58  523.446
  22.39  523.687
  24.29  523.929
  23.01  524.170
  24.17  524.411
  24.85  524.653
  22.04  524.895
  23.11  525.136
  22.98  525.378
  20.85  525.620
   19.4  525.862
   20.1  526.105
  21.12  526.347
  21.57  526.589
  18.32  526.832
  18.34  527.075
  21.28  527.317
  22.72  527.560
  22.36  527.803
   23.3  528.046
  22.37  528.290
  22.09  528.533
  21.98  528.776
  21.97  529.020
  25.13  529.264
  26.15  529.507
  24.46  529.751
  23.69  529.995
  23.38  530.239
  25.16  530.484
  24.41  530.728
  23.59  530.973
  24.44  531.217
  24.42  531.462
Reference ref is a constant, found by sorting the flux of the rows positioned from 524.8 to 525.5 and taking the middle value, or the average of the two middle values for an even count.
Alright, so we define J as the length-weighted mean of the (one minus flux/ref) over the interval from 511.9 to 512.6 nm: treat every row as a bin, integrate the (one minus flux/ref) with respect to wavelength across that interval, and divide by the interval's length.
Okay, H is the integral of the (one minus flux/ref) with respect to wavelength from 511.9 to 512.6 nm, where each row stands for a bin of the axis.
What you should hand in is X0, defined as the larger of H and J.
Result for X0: -0.02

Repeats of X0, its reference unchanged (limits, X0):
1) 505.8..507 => -0.04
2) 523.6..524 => -0.01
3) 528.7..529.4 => -0.01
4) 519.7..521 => 0.09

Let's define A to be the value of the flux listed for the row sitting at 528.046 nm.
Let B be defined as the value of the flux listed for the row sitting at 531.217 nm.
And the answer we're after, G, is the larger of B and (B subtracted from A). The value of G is 24.4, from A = 23.3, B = 24.44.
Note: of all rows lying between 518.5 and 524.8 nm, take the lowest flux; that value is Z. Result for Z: 15.7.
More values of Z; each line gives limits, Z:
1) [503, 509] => 14.8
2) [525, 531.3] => 18.32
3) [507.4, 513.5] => 14.25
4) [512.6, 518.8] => 14.69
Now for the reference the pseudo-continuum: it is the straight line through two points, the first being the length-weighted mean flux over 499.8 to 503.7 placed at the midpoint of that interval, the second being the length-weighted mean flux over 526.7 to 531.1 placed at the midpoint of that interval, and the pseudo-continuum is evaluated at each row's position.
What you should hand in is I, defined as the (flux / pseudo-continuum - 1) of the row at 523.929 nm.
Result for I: 0.07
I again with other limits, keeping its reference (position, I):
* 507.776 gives -0.01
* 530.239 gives 0.02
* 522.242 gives -0.13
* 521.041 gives 0.00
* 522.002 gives 0.01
